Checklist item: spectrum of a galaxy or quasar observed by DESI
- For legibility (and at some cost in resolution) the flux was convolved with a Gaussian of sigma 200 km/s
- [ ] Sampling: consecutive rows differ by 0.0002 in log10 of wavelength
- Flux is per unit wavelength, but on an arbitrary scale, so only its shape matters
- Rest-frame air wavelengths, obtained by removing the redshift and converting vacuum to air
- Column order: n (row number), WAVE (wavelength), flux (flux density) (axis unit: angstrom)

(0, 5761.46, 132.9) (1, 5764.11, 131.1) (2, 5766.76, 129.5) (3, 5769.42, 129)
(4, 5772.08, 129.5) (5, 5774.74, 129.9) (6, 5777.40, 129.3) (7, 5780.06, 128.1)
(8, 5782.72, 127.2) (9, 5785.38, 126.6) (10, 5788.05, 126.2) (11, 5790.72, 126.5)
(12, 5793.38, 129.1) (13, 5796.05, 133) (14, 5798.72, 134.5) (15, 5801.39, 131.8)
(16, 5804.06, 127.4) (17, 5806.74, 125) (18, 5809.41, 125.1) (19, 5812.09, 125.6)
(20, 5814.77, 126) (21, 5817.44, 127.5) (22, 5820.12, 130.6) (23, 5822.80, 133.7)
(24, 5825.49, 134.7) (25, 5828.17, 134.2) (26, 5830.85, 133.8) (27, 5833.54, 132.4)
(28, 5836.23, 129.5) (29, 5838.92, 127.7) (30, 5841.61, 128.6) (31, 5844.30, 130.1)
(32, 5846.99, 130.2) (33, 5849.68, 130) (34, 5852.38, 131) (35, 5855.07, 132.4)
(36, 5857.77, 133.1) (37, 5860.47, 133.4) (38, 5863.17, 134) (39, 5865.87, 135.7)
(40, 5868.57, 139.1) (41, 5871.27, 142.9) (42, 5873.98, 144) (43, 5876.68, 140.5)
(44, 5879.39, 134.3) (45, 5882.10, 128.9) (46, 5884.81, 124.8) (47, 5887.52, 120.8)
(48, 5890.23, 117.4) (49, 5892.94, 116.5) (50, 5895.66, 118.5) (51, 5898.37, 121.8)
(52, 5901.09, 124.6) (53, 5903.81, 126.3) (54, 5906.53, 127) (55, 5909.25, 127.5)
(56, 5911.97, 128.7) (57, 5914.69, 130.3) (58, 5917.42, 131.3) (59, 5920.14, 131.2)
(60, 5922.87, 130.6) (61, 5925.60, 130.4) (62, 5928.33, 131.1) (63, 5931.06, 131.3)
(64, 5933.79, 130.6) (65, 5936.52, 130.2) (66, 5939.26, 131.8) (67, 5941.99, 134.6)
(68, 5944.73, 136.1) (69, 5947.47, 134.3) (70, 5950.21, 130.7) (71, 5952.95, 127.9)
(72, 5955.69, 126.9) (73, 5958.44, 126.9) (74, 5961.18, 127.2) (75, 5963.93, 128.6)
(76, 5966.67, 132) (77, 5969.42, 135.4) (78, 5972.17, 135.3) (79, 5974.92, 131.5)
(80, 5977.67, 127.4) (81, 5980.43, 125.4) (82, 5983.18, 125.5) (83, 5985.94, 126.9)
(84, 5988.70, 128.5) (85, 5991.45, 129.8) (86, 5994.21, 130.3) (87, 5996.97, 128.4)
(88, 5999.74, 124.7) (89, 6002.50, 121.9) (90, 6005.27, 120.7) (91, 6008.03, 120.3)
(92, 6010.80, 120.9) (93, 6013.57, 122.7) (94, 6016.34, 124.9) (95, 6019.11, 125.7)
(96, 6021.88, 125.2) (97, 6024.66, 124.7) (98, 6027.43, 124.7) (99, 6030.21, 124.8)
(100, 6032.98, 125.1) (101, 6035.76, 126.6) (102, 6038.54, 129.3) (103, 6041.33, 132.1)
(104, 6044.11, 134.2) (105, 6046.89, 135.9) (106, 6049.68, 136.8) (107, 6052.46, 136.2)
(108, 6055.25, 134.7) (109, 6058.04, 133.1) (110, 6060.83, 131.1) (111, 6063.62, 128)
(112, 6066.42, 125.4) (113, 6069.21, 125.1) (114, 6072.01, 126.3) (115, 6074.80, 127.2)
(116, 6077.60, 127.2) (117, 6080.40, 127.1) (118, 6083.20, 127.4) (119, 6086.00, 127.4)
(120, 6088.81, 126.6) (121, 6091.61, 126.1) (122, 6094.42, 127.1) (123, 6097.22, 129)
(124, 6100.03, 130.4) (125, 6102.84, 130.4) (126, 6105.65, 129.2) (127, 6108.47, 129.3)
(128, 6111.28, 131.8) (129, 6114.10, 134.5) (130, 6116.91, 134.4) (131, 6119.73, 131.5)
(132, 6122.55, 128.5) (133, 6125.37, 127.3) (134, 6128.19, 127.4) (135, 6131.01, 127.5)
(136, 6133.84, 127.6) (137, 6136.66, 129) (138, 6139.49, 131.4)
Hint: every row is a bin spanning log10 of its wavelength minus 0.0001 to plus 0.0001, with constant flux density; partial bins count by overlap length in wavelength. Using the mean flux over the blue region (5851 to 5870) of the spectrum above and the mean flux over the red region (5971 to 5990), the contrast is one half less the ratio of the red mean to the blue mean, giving -0.46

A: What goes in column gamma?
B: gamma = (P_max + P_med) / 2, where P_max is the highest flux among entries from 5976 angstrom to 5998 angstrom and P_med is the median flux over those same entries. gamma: 129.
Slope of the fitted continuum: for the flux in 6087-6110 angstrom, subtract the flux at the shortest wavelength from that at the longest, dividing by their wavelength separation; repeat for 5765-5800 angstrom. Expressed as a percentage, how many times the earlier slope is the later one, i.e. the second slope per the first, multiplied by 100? 114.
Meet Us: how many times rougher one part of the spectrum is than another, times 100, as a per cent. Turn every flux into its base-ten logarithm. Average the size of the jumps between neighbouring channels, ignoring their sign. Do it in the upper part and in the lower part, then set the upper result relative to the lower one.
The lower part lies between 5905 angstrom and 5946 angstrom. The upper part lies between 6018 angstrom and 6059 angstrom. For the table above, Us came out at 128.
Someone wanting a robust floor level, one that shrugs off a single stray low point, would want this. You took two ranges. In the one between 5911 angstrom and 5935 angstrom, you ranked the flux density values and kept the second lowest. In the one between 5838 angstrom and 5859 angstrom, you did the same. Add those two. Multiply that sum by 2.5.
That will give 647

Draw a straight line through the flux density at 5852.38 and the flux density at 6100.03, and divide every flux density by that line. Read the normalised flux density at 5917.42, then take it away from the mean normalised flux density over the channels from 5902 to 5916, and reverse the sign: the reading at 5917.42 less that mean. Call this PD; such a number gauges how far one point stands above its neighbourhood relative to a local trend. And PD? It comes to 0.03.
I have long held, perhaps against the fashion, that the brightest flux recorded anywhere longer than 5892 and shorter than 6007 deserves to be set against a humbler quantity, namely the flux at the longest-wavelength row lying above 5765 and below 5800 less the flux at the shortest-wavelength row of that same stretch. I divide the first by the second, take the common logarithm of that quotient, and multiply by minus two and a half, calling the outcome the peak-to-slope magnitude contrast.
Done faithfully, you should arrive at -3.6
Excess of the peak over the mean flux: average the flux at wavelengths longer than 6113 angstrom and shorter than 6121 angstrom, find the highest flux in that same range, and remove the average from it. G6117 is 1.0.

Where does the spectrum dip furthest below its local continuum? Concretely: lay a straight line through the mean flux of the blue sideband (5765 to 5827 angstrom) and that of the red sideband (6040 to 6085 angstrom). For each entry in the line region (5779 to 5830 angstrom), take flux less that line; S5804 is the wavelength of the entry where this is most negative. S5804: 5806.74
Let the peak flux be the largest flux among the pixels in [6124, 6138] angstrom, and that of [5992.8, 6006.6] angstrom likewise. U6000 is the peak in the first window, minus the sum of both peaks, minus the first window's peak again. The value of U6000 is -259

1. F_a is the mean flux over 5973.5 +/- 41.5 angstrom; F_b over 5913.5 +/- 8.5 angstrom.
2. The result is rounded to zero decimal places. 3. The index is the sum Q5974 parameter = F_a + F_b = 258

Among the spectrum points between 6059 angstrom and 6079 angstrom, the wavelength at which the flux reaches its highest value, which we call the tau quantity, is 6060.83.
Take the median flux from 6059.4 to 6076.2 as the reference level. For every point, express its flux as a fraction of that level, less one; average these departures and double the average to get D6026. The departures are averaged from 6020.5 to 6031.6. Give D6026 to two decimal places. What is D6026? -0.03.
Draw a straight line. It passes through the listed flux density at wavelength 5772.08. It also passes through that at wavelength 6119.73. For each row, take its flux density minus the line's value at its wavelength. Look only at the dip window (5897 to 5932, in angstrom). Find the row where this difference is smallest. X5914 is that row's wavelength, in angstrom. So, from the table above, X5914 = 5898.37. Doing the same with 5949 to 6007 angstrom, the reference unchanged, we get 6005.27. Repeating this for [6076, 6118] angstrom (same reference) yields 6091.61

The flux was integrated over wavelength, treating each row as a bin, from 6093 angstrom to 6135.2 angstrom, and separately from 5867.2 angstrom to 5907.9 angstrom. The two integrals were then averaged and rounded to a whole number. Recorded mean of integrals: 5352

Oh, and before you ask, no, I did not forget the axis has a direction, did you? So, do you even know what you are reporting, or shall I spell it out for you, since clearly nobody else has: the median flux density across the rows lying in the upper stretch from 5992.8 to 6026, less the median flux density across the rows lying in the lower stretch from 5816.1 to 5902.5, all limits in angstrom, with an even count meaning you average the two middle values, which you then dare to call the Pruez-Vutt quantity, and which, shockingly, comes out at -6.1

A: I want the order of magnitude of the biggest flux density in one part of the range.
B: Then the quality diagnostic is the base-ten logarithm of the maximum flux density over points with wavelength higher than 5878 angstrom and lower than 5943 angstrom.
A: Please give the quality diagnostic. 2.13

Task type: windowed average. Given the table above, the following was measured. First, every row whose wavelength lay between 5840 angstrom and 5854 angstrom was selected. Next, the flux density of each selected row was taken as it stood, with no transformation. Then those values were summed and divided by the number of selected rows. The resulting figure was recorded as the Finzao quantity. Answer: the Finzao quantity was 130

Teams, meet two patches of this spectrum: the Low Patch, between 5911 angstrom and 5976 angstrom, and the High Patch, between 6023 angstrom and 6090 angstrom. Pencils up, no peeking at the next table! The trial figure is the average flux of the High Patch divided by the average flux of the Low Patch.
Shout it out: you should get 0.98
